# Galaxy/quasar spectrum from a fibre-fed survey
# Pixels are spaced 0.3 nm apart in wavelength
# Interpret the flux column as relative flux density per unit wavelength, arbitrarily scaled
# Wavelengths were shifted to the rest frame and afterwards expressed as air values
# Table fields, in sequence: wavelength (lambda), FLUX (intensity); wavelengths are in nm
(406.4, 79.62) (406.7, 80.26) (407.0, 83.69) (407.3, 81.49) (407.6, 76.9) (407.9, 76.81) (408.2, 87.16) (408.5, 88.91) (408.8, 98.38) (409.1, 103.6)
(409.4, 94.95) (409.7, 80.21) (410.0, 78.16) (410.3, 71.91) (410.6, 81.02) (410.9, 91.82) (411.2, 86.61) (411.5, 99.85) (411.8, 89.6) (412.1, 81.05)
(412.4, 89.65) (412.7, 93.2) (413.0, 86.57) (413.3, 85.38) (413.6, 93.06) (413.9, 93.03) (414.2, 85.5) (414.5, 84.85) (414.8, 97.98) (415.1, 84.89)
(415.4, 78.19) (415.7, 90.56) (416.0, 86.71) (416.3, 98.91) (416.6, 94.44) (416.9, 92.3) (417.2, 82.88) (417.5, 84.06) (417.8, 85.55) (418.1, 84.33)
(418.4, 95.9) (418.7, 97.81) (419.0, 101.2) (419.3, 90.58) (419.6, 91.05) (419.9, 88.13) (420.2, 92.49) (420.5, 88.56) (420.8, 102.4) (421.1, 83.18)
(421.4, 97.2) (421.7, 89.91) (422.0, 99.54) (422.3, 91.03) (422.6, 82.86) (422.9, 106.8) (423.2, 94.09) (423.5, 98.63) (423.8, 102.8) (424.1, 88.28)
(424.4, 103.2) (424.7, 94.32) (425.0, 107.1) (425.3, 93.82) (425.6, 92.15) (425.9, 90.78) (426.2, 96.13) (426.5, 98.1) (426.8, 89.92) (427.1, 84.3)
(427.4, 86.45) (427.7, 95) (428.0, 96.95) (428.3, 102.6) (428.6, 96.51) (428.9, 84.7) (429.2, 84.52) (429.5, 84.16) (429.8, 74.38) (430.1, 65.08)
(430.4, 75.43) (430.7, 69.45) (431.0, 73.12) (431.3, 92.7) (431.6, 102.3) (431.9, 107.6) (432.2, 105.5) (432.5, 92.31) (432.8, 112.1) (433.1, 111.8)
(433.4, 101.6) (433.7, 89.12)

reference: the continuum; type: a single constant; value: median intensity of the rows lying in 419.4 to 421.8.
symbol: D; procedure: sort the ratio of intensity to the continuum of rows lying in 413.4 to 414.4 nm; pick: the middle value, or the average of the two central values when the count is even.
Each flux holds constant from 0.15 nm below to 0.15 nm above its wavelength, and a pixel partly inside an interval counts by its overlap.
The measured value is 1.03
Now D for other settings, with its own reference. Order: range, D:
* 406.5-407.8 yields 0.89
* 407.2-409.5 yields 0.97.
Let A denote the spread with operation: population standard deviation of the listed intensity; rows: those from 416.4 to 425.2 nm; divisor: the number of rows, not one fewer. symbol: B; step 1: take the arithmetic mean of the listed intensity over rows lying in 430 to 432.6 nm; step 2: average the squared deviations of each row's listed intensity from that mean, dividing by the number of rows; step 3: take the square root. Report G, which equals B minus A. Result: 8.4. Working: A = 7.1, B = 15.6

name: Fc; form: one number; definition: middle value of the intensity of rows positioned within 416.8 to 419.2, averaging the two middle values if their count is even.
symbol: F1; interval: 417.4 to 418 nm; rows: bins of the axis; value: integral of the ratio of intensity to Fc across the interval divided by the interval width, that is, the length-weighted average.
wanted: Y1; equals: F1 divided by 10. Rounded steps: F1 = 0.95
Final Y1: 0.095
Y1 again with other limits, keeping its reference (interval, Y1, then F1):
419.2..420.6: 0.101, 1.01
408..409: 0.103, 1.03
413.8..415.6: 0.098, 0.98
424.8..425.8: 0.109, 1.09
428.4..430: 0.095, 0.95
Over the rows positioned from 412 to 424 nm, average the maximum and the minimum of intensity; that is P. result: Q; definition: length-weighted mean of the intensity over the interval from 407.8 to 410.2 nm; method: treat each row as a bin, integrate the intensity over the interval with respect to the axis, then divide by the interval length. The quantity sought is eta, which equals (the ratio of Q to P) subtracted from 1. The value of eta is 0.044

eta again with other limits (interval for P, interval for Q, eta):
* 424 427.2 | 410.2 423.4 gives 0.057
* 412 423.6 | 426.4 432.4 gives 0.044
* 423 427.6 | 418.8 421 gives 0.025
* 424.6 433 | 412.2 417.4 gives -0.007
